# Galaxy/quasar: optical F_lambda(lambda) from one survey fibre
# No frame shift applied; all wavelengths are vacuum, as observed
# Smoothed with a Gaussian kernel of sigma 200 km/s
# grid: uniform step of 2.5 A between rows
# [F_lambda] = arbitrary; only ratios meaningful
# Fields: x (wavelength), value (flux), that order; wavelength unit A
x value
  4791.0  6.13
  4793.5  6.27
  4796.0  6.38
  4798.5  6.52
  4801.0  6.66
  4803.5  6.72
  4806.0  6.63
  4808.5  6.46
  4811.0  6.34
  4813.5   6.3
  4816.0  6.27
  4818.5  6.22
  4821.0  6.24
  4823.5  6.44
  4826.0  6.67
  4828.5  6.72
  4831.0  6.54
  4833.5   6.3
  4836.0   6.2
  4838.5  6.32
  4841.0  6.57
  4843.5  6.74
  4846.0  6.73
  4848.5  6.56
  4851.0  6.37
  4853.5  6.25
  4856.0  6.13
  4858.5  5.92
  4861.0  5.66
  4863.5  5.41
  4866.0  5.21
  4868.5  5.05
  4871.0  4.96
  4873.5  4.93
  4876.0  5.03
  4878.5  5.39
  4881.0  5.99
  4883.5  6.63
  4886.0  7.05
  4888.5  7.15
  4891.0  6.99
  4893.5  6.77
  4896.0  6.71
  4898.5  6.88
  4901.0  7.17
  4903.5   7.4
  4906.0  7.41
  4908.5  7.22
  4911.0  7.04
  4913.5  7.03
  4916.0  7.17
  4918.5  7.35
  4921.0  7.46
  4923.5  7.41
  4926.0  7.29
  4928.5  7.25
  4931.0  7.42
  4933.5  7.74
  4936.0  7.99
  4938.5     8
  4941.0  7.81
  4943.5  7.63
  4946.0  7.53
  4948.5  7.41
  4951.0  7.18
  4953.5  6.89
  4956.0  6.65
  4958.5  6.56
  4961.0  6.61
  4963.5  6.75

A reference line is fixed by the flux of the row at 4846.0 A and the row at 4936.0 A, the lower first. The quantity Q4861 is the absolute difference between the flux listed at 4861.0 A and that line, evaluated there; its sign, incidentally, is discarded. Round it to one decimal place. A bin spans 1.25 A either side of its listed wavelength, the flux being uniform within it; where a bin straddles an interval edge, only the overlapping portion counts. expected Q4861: 1.3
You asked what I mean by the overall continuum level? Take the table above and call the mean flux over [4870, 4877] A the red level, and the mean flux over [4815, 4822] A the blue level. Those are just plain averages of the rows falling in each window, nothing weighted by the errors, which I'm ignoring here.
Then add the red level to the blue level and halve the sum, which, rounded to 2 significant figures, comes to 5.6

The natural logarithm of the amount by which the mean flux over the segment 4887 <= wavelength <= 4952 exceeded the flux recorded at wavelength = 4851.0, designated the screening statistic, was -0.05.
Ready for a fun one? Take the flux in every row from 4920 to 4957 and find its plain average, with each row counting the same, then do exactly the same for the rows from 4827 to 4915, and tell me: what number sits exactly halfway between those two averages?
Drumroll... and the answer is 6.90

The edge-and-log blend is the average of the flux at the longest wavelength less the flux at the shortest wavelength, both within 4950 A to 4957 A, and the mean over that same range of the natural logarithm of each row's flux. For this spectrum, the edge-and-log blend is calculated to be 0.7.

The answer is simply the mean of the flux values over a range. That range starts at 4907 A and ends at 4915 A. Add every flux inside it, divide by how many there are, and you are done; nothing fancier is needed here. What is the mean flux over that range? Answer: 7.1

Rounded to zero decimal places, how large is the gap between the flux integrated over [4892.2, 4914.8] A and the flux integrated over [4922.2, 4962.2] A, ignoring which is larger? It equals 134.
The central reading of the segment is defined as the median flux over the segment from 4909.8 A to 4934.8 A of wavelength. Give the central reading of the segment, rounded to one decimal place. 7.3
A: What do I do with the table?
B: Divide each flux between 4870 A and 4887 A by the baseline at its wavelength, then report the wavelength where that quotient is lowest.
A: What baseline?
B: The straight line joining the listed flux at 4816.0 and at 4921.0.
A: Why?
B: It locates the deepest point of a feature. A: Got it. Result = 4873.5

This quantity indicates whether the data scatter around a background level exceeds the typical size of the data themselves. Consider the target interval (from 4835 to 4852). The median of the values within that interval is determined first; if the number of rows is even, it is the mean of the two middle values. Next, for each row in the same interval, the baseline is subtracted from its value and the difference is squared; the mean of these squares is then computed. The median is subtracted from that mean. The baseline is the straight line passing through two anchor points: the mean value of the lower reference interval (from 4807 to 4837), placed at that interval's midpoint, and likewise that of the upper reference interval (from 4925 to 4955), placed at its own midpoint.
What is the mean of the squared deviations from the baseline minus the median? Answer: -6.5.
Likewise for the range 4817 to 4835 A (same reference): -6.4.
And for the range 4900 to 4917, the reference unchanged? -7.1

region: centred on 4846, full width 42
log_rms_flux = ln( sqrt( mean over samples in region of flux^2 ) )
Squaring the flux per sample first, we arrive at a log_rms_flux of 1.84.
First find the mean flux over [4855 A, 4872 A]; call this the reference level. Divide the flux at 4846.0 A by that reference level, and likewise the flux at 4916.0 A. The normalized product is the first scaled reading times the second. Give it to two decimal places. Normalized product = 1.61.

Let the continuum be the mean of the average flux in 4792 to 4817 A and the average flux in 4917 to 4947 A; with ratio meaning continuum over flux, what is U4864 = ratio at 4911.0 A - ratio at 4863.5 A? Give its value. -0.30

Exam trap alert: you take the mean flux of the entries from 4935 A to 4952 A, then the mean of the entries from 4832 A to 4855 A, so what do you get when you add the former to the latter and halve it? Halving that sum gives 7.05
